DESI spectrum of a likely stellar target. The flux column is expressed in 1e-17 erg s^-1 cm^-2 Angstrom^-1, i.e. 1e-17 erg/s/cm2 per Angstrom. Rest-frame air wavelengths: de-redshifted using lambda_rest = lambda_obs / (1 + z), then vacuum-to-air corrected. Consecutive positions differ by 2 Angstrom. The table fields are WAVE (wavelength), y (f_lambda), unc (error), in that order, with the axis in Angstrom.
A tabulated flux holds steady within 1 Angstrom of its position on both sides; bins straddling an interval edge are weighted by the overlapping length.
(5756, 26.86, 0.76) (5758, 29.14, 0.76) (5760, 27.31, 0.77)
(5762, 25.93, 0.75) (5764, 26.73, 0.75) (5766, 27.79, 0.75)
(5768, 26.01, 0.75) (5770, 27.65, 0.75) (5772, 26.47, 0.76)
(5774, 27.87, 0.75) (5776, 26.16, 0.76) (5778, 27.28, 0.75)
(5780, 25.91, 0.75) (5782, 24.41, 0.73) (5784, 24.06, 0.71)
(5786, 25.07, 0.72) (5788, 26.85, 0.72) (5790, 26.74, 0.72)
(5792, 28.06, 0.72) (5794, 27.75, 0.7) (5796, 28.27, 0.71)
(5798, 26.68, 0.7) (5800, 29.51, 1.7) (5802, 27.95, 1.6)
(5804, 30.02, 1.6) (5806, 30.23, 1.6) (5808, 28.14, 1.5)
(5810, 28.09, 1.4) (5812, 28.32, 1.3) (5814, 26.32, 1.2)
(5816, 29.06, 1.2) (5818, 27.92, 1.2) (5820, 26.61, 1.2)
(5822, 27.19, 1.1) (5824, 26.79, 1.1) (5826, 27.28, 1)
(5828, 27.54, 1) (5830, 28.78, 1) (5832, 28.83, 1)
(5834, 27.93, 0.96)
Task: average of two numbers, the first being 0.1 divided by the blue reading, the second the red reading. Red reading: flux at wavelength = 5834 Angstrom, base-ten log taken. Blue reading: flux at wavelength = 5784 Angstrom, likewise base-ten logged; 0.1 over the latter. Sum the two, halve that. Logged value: 0.759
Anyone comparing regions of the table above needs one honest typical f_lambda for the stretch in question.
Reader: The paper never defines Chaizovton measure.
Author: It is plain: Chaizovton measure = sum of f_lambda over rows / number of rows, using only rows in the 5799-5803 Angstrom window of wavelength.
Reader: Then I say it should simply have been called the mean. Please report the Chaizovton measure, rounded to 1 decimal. 28.7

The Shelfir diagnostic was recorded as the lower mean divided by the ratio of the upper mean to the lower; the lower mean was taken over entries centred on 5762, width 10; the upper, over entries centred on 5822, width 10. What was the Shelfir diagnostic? 27.6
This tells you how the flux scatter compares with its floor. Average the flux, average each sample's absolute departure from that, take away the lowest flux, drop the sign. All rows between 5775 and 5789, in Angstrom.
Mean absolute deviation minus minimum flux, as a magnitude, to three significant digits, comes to 23.1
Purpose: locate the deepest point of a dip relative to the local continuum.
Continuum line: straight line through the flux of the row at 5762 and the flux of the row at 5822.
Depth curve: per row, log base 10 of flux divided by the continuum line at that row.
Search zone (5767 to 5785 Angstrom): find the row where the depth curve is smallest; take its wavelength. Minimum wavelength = 5784 Angstrom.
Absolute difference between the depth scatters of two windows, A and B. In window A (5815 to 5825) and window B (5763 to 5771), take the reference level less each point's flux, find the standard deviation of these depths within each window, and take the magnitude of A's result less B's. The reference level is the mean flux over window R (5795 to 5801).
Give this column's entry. 0.17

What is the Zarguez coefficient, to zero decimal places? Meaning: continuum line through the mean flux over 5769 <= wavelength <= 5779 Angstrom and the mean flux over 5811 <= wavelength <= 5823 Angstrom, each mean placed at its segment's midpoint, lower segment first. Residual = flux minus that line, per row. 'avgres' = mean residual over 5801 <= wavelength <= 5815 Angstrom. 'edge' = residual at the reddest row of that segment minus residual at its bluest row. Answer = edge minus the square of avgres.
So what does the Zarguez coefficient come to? -3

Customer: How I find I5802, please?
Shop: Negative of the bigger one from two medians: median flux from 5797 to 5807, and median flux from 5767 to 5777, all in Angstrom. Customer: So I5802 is -29.5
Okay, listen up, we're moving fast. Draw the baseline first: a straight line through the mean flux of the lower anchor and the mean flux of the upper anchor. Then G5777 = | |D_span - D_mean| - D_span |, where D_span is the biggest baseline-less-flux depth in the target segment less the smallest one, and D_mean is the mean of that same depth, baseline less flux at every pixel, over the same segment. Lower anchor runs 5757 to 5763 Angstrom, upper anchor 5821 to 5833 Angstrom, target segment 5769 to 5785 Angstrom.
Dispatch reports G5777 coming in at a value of 1.30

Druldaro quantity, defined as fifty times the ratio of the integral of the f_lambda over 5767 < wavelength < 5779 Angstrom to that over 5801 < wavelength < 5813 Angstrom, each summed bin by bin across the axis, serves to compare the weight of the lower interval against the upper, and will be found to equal 47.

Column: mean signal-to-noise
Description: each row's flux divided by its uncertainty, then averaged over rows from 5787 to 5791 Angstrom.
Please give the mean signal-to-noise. 37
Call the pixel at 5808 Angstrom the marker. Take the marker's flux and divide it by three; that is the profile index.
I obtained 9.38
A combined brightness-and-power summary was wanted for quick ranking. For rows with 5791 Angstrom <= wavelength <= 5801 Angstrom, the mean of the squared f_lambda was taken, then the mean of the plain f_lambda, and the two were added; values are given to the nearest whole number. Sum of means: 816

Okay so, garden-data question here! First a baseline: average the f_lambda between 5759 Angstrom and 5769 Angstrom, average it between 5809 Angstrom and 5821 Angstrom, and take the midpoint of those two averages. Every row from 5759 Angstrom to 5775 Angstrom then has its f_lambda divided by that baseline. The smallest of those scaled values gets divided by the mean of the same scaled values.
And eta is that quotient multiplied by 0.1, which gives 0.0961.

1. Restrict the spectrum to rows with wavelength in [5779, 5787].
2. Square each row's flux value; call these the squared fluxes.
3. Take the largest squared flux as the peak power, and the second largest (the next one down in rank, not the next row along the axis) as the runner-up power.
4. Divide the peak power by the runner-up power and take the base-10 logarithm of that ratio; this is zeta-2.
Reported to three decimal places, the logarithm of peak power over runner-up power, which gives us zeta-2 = 0.029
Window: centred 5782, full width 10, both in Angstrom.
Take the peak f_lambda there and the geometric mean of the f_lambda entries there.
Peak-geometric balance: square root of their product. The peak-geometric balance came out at 26.3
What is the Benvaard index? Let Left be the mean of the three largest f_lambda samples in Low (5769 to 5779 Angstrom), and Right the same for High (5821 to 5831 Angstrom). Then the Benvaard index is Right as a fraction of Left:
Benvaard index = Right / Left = 1.01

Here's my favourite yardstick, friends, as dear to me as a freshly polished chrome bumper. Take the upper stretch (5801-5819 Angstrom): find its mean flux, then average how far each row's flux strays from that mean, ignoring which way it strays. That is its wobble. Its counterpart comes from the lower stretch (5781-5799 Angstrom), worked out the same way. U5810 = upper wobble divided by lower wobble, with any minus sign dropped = 0.69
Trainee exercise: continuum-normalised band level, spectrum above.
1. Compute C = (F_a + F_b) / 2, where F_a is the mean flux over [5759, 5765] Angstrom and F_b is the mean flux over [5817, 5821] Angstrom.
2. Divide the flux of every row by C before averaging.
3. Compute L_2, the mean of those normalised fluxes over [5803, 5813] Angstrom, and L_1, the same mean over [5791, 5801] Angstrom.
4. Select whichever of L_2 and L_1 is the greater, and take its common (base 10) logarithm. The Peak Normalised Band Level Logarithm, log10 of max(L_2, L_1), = 0.031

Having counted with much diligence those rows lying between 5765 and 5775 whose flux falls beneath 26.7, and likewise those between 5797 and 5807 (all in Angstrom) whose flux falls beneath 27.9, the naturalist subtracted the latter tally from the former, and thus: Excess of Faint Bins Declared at 1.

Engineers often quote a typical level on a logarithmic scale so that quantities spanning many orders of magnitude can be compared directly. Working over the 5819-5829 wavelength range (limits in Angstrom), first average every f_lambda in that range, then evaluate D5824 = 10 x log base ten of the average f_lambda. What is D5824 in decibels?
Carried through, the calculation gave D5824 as 14.3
